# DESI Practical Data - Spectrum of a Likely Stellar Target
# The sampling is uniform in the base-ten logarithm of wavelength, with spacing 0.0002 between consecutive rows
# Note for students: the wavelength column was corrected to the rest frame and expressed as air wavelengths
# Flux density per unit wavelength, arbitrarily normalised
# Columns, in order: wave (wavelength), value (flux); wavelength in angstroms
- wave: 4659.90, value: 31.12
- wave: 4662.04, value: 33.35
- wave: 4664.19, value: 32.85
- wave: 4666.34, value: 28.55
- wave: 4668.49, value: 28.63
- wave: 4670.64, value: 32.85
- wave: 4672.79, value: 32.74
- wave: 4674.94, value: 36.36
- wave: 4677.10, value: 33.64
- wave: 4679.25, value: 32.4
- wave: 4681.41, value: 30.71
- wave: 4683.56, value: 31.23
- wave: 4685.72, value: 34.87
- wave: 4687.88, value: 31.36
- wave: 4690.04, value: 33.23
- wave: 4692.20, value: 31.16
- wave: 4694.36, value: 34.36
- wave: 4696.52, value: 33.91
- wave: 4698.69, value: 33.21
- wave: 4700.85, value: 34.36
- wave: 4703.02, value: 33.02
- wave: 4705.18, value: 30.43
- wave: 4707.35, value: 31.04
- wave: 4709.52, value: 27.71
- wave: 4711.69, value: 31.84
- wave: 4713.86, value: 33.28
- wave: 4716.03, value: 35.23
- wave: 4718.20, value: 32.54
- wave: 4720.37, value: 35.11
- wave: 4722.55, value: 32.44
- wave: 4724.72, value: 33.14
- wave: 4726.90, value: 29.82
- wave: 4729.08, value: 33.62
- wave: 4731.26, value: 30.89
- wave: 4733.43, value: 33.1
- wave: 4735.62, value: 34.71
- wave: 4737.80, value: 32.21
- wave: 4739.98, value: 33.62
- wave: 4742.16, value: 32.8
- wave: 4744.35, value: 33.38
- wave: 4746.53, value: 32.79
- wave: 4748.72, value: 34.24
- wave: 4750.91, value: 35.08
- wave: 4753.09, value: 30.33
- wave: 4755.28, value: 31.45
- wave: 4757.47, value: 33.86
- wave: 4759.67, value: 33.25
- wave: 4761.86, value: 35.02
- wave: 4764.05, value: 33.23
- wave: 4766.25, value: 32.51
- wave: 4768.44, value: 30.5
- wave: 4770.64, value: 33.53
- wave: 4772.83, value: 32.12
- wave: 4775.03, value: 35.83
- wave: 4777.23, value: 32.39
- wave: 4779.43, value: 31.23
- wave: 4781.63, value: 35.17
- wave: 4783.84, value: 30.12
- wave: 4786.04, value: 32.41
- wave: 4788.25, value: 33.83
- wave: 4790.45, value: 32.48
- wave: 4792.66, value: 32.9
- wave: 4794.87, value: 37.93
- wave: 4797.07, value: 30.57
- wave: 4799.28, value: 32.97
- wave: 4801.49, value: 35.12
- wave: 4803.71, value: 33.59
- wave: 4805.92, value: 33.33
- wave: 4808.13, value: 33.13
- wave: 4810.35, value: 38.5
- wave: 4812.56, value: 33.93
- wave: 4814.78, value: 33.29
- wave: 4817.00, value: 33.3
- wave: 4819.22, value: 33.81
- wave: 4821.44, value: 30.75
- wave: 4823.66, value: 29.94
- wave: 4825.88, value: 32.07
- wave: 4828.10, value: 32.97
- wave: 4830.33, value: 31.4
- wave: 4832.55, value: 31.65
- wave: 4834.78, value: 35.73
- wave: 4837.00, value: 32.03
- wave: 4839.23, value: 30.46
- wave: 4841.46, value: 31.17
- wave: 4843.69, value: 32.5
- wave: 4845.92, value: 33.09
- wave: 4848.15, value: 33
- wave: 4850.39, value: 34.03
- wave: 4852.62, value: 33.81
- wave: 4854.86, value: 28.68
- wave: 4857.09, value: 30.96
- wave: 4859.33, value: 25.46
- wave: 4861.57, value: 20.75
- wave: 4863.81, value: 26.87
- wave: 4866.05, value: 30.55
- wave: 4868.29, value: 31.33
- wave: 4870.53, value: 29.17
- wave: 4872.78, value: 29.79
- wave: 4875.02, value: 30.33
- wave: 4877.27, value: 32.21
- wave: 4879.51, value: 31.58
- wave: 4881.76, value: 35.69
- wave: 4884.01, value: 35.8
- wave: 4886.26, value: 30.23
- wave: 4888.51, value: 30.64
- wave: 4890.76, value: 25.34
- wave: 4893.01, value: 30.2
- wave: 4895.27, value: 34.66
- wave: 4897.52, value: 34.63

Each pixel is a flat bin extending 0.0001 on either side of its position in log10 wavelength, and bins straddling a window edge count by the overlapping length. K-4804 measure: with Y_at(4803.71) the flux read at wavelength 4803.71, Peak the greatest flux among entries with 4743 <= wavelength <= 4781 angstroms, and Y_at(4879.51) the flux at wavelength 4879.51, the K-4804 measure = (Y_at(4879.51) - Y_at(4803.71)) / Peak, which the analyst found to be -0.06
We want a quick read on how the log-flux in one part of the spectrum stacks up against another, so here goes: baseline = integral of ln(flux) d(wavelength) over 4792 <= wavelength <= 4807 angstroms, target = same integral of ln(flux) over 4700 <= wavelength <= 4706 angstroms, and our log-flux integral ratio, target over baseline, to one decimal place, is 0.4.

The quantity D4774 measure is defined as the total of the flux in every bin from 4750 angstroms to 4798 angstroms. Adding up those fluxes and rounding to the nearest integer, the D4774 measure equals 726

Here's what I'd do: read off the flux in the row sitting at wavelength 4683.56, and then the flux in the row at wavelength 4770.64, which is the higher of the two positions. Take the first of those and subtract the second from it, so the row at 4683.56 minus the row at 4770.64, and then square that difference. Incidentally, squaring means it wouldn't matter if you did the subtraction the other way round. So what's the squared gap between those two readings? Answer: 5.3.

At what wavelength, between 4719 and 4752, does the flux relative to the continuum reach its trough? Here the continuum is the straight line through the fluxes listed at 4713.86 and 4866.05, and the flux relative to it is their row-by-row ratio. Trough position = 4726.90 angstroms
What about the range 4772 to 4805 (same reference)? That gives 4783.84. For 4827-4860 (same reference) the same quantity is 4859.33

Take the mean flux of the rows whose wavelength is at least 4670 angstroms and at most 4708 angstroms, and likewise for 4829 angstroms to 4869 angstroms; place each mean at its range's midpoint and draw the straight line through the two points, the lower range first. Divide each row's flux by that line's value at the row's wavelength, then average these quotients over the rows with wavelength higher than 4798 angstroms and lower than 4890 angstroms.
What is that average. 1.03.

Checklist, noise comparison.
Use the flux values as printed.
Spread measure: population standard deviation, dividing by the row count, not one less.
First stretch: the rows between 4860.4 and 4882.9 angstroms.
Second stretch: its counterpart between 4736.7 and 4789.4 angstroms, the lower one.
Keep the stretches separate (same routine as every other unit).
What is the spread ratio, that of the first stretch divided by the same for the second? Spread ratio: 2.46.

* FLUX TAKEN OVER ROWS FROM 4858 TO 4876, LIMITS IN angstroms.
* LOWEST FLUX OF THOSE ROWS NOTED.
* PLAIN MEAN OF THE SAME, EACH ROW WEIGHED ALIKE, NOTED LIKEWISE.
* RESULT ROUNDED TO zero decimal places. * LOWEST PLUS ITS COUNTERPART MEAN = 49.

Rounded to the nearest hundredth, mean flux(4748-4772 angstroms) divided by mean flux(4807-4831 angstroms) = 1.00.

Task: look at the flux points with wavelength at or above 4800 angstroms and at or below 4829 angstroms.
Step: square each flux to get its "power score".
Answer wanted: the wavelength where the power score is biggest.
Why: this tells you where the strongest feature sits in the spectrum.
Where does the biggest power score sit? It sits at 4810.35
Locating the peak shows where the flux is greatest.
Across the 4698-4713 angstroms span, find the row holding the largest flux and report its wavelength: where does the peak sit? 4700.85 angstroms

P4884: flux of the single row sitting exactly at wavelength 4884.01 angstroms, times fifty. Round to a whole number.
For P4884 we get 1790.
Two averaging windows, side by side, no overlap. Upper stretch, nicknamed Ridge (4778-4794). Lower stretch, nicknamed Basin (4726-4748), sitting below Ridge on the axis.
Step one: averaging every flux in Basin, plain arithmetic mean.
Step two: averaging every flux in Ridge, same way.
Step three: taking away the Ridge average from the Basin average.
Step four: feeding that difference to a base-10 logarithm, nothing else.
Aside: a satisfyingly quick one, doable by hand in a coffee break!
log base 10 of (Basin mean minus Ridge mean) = -1.0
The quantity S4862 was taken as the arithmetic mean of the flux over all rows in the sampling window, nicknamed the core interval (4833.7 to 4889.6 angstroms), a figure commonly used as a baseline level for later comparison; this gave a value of 31.0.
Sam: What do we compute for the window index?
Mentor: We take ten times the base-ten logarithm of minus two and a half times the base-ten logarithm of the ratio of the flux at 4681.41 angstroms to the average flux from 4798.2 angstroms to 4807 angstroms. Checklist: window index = -9.9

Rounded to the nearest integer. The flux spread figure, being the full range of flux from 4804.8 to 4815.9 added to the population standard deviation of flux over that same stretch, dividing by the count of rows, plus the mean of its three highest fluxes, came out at 43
